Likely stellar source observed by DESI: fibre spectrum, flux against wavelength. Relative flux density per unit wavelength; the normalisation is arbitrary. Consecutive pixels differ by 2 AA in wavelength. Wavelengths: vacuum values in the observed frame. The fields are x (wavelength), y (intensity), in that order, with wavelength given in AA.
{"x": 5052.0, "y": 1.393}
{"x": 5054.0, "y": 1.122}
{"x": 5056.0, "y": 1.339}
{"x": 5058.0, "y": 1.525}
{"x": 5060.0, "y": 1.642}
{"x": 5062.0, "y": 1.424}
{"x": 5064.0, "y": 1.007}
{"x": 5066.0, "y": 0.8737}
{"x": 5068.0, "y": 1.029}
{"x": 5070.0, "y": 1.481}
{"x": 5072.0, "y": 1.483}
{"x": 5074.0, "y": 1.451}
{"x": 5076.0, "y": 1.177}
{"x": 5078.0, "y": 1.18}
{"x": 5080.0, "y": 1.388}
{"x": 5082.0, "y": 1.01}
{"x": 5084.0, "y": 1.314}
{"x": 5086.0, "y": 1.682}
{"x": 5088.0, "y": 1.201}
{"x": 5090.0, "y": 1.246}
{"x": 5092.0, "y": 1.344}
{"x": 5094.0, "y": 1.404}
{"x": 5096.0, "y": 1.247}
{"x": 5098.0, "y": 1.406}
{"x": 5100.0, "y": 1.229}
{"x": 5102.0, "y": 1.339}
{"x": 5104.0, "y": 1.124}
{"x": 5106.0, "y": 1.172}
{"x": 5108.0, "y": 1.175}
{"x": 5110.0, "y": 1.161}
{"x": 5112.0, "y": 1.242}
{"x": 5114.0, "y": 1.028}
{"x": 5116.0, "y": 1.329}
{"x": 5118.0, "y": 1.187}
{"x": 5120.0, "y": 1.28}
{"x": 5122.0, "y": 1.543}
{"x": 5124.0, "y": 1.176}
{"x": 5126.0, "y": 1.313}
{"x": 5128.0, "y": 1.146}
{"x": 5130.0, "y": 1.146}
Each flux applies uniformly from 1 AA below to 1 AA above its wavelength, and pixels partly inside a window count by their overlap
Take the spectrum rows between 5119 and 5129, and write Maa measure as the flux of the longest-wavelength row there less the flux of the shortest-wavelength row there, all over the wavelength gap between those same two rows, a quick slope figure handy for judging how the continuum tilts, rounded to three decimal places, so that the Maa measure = -0.017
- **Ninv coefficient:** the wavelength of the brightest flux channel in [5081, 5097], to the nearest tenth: 5086.0 AA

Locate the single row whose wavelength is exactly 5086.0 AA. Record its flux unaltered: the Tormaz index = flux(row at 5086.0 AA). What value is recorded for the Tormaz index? 1.682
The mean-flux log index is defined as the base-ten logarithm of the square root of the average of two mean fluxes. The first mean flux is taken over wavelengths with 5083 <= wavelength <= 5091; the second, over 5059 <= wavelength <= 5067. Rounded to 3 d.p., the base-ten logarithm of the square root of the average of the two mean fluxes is 0.057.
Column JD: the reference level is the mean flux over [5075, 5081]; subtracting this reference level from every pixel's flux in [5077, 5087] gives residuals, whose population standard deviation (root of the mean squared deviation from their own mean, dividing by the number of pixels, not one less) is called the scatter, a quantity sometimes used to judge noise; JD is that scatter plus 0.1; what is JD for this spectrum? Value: 0.32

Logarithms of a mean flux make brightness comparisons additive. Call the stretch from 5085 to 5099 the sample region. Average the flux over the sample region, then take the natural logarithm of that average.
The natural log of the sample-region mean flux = 0.31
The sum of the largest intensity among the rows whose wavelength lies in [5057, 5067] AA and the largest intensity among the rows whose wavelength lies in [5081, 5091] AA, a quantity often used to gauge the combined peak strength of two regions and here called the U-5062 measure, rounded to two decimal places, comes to 3.32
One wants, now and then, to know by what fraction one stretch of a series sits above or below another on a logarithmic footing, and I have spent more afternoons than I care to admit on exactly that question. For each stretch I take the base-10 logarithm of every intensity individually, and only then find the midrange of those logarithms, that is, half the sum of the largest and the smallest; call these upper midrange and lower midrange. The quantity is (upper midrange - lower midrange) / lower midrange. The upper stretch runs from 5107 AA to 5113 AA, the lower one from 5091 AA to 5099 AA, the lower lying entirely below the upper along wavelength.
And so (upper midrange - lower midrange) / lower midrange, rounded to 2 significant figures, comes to -0.35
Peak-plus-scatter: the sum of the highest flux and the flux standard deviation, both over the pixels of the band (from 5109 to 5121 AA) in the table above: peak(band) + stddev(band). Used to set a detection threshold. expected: 1.43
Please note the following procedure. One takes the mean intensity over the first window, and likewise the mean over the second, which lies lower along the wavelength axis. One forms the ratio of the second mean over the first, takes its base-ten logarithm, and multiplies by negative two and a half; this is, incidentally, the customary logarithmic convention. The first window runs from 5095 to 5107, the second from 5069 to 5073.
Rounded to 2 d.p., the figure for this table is -0.18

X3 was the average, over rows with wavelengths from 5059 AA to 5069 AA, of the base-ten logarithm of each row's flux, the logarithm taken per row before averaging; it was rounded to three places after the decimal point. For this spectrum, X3 0.065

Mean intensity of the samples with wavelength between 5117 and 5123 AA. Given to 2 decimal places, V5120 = 1.34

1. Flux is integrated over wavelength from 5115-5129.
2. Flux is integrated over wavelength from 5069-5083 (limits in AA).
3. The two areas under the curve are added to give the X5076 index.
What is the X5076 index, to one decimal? 36.3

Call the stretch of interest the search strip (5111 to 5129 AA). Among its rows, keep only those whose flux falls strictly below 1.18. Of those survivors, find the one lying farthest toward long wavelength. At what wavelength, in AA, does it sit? 5128.0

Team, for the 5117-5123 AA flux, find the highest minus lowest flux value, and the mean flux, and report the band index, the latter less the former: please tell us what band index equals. 1.0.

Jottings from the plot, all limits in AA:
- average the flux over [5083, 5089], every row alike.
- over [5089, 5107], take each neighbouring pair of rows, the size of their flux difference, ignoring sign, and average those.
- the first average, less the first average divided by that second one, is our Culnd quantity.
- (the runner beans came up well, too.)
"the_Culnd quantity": -9.5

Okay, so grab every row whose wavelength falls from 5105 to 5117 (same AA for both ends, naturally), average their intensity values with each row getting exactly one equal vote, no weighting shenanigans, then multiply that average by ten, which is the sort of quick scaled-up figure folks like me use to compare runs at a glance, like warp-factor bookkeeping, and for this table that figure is 11.8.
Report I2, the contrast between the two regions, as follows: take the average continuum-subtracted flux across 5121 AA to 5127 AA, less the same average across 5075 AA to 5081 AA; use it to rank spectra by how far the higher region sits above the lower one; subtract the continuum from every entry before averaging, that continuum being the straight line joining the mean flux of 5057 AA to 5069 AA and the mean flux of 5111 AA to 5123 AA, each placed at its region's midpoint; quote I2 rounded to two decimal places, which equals 0.08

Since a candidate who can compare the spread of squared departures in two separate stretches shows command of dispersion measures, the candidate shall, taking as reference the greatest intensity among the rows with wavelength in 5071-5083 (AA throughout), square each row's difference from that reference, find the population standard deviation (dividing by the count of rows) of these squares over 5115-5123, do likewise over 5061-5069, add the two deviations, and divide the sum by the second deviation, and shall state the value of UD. 1.2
